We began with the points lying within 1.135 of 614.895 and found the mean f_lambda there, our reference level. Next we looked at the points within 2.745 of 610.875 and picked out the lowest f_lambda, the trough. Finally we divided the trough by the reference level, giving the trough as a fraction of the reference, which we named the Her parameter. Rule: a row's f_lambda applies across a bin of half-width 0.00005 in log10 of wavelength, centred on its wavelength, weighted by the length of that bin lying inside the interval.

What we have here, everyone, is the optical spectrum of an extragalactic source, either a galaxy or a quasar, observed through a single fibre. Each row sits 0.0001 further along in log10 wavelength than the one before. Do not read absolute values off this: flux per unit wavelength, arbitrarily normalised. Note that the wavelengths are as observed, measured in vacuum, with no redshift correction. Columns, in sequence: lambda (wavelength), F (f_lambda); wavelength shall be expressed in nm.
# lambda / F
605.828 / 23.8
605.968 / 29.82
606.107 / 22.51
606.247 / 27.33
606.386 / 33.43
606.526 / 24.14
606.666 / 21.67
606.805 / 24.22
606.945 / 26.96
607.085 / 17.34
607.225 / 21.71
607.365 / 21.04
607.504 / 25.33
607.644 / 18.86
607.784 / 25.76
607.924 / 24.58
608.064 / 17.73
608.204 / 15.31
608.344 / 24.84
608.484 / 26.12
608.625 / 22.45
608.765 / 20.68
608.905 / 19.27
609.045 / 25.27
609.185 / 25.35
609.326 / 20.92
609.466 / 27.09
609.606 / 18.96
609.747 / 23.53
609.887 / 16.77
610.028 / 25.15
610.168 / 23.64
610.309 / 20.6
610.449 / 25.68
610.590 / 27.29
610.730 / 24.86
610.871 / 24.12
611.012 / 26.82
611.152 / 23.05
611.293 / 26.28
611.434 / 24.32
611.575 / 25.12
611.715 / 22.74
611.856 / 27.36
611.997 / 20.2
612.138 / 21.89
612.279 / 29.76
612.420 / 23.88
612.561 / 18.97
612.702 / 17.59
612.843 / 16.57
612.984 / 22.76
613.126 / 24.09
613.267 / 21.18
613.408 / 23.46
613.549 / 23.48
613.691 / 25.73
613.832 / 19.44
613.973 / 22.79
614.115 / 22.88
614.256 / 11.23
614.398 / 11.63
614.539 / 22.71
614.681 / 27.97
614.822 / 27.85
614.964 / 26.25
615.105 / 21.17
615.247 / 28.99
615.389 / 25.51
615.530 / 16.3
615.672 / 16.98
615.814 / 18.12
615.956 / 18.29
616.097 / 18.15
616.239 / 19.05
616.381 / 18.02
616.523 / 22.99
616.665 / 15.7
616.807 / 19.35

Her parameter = 0.724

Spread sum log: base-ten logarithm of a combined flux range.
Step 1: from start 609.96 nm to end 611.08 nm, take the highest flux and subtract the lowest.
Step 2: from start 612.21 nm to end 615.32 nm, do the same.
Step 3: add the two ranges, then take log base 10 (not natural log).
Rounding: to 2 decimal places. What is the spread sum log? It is 1.40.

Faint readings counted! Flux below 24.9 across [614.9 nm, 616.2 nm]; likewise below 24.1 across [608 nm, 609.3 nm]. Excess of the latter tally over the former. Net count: -1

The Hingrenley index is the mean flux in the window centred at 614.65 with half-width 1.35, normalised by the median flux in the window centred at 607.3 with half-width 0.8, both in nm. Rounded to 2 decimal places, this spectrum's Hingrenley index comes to 0.94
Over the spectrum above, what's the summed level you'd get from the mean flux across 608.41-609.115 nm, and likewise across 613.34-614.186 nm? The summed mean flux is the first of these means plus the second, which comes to 45.7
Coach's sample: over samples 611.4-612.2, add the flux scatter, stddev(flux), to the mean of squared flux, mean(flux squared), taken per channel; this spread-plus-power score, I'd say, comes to 565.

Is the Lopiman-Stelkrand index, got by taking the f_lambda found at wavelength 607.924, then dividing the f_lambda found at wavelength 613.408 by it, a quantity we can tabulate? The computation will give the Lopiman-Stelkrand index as 0.95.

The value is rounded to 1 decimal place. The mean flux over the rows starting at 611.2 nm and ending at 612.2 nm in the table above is 24.0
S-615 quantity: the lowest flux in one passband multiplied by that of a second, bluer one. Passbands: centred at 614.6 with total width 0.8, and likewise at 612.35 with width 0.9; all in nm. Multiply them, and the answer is 198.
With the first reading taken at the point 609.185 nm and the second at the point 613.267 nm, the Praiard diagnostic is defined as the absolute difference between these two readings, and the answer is 4.2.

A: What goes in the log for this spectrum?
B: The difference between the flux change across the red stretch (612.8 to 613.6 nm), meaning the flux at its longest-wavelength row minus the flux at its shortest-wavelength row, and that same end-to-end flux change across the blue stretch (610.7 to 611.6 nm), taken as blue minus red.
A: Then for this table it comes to -7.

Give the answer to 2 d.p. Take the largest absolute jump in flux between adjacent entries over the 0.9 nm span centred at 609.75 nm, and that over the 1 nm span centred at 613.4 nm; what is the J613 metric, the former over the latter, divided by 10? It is 0.13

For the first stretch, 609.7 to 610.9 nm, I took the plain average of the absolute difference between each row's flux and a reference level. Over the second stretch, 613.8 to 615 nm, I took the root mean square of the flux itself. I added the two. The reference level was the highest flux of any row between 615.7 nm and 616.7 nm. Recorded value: 24.7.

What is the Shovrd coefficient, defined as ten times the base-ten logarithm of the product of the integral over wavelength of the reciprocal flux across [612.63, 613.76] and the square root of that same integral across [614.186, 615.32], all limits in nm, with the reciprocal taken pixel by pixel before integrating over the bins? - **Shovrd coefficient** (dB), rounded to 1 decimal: -19.0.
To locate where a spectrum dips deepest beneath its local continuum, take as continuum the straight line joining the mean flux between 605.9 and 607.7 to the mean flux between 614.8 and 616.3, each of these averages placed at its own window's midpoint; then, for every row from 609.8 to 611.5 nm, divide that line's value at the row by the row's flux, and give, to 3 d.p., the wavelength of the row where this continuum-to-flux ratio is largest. 609.887 nm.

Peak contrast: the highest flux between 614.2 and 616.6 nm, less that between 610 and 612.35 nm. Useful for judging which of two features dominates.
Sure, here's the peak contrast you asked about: -1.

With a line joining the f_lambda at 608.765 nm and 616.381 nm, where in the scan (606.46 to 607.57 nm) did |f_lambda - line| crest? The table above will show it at 606.945 nm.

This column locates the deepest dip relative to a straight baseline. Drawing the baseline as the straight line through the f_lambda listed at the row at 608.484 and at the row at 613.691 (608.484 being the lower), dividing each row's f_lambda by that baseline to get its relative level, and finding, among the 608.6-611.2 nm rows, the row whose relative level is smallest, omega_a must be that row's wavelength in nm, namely 609.887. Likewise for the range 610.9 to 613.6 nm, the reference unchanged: 612.843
